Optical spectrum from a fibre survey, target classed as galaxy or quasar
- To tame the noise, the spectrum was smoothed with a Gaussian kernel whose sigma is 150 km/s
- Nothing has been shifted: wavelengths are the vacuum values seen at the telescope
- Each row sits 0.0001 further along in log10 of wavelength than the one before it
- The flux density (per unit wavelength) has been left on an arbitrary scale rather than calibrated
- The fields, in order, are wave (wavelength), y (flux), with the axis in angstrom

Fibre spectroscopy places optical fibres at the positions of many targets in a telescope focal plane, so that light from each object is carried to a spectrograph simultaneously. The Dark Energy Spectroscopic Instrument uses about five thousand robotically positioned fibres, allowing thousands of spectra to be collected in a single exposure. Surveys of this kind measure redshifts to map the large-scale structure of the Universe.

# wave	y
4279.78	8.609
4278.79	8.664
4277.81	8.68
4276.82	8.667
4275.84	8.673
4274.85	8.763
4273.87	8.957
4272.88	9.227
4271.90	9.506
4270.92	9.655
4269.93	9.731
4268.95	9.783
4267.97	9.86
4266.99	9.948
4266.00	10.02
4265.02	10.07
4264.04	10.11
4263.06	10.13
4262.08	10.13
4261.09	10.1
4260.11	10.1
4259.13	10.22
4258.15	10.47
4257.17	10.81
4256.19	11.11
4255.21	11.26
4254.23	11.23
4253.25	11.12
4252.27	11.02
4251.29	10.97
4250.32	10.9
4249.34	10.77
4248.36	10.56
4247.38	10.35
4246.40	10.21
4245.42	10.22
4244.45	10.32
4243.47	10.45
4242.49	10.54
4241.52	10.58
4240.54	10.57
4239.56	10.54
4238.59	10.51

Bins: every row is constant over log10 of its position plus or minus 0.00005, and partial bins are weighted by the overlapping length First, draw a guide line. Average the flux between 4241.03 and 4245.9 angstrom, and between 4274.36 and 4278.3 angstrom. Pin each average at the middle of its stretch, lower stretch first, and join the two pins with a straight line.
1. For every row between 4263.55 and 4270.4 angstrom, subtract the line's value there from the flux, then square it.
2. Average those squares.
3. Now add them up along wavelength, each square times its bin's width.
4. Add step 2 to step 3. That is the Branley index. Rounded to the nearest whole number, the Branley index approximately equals 4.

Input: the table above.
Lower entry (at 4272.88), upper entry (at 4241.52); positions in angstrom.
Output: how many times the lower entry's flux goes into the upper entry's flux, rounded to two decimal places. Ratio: 1.15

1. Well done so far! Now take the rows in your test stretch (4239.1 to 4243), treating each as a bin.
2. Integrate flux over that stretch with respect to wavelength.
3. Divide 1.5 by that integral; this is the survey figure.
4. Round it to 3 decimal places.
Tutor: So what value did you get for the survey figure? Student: 0.036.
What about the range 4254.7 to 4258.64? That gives 0.035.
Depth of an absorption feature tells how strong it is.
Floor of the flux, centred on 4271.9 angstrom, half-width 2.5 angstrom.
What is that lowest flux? 8.957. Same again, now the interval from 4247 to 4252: 10.35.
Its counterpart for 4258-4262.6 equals 10.1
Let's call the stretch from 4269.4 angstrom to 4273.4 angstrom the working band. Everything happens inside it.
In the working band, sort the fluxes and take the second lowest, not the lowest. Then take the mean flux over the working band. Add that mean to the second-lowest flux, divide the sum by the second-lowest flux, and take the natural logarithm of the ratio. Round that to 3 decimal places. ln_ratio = 0.694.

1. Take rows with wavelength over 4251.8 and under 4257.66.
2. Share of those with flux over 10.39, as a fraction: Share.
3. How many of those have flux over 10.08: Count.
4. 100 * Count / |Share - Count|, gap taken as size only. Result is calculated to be 120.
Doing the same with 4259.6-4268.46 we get 100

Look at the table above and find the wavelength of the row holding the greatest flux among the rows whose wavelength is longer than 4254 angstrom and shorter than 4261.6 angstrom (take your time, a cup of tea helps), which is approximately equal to 4255.21 angstrom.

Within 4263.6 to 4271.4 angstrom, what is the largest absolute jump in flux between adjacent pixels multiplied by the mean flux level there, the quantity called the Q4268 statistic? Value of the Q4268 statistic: 0.9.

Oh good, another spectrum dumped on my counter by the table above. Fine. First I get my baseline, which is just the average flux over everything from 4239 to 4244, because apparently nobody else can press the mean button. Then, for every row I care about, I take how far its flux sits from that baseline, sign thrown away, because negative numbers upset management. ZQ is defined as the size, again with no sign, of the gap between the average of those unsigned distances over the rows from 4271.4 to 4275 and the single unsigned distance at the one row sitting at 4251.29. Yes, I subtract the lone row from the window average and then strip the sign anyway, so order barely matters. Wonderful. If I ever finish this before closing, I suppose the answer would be 1.0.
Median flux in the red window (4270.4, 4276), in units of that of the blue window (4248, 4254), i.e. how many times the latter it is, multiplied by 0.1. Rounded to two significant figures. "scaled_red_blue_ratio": 0.083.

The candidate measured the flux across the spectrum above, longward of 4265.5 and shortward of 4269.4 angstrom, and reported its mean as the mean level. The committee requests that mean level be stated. 9.9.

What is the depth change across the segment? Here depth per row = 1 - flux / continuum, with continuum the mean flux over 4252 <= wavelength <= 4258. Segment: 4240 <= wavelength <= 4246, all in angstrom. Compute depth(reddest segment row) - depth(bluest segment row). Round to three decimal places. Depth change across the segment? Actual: 0.032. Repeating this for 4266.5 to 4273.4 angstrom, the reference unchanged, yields 0.065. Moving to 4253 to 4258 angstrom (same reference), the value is 0.028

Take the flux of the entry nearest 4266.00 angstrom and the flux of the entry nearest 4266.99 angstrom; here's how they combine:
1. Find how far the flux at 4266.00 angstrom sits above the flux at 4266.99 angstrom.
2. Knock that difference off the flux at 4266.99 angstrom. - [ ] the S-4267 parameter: 9.9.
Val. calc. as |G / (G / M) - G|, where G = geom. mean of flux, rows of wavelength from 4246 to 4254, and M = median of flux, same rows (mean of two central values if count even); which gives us 0.102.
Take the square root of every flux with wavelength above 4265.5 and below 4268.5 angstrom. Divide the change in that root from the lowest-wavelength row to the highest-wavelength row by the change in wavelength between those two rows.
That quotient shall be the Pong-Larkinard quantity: -0.013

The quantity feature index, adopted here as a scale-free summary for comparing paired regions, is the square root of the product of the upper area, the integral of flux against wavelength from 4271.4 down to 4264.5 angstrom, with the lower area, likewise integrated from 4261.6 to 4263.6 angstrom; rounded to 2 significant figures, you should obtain 37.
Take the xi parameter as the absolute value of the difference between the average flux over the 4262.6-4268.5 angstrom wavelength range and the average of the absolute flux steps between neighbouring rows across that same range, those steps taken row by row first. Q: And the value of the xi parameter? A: 10.0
